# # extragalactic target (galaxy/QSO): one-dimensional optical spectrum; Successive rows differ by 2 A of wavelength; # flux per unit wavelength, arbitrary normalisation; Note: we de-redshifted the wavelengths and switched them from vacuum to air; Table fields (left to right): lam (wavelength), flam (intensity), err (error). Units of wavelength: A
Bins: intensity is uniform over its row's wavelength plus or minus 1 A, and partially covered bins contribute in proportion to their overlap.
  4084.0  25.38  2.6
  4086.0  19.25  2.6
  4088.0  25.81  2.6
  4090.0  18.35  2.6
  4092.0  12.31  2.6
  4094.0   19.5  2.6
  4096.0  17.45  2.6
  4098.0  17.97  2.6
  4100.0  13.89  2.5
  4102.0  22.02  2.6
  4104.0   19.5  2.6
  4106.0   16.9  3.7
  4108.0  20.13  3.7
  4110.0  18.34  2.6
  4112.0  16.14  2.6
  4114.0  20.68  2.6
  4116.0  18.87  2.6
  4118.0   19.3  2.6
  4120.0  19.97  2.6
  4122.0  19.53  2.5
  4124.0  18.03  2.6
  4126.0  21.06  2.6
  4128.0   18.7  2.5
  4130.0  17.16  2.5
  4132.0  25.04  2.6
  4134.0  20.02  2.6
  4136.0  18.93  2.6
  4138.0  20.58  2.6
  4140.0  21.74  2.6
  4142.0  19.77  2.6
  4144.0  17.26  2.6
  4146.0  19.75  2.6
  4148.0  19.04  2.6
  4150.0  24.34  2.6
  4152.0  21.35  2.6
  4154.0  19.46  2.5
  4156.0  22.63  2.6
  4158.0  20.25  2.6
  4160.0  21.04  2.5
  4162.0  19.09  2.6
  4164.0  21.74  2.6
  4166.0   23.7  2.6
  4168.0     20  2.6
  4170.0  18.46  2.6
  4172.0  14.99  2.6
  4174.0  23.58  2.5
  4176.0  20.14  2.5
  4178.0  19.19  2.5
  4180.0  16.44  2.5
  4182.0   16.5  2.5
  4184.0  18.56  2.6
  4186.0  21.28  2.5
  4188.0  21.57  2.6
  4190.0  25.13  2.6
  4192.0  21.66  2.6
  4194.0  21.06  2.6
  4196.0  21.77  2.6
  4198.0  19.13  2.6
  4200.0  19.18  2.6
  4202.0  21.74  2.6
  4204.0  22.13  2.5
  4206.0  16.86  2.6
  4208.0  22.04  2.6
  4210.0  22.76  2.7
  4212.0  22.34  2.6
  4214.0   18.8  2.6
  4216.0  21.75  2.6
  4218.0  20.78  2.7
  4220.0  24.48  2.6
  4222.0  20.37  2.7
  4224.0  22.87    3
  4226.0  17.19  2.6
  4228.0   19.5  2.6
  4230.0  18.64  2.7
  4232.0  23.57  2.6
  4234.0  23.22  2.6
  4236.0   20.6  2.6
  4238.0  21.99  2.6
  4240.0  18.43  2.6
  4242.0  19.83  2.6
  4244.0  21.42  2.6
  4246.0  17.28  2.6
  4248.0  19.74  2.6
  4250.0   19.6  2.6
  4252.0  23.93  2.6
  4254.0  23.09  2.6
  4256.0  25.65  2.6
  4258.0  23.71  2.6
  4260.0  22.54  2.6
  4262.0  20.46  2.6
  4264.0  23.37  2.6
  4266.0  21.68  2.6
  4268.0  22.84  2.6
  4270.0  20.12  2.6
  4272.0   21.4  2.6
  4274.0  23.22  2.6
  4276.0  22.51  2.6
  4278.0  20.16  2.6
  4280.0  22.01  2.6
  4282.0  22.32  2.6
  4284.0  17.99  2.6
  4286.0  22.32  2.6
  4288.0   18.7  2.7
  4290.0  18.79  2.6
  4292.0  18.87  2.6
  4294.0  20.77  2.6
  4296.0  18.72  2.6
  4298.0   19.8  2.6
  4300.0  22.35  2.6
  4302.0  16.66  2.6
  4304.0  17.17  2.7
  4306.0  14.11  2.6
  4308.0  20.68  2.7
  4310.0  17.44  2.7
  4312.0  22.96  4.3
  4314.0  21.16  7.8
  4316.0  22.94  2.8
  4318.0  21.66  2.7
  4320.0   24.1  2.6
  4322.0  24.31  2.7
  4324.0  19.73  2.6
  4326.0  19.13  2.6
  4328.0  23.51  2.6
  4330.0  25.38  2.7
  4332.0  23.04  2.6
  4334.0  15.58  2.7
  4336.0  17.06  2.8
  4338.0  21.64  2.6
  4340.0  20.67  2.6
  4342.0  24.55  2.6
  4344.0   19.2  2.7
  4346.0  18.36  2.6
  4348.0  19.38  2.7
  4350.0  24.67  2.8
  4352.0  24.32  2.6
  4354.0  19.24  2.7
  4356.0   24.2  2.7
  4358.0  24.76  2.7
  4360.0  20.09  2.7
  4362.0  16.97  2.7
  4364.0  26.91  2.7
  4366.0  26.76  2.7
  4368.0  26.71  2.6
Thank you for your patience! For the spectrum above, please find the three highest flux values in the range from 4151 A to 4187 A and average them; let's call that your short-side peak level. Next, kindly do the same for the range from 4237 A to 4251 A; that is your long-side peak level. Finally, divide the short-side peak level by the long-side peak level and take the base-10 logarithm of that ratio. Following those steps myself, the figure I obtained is 0.04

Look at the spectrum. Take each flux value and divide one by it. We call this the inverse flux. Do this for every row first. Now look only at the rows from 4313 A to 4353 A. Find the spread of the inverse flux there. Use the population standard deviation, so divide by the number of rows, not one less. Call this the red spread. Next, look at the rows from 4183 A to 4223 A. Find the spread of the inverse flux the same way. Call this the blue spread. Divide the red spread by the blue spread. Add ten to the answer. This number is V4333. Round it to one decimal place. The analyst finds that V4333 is 11.5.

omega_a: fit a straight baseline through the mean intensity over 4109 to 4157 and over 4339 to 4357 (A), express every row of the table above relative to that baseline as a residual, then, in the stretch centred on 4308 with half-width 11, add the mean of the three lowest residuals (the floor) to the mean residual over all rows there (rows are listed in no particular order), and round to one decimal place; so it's -6.9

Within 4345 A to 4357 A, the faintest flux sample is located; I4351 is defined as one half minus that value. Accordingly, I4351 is -17.9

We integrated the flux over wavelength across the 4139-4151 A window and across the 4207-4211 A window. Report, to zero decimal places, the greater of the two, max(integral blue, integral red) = 244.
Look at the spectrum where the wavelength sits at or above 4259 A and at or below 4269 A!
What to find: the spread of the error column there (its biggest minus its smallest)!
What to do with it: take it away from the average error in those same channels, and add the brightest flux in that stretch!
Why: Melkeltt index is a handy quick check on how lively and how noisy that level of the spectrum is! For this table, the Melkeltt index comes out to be 25.97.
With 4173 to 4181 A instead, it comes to 26.08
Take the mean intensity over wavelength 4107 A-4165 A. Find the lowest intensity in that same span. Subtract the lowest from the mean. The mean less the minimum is 3.9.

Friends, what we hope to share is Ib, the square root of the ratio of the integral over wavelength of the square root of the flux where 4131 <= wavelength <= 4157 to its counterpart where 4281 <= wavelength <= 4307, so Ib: 1.02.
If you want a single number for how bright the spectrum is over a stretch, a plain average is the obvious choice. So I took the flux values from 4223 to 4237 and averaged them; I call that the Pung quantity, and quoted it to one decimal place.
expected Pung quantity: 20.8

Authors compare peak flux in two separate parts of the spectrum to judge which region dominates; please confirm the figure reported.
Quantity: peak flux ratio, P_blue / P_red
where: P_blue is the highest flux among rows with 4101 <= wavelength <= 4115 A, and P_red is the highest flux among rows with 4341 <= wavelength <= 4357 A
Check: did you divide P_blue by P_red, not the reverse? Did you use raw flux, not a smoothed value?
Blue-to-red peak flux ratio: 0.89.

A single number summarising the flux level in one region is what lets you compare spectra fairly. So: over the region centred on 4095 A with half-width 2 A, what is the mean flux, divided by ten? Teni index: 1.8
